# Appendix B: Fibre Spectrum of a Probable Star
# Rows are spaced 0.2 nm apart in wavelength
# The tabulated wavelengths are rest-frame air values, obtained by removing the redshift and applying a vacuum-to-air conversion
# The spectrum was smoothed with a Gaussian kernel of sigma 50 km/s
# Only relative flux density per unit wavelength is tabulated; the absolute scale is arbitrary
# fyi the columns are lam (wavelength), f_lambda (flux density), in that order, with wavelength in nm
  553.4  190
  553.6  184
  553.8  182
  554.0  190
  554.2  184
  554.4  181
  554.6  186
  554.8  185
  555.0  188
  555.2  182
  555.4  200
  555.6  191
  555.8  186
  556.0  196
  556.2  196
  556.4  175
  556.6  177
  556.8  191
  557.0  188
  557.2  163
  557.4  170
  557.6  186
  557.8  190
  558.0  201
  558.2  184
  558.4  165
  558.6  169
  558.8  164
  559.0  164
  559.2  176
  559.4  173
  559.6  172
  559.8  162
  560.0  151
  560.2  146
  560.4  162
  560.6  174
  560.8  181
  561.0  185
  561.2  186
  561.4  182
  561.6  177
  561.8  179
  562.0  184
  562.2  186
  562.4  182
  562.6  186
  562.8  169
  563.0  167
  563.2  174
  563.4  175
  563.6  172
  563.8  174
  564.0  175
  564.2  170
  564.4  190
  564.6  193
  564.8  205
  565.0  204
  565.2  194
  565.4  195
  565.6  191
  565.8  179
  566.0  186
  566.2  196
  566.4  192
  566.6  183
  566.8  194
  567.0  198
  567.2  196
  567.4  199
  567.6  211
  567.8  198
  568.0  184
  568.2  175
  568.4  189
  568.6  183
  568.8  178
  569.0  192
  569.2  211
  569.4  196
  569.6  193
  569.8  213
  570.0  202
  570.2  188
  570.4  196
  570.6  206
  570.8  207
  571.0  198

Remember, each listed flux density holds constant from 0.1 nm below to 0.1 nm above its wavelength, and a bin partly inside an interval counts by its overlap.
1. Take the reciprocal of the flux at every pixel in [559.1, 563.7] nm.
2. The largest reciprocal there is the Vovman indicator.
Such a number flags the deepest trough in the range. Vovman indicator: 0.0068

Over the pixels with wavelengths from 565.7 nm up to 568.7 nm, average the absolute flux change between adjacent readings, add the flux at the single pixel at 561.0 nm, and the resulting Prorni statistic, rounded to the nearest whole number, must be 193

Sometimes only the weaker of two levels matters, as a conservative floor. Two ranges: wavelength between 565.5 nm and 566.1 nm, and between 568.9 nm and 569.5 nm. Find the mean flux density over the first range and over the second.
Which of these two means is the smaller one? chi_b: 185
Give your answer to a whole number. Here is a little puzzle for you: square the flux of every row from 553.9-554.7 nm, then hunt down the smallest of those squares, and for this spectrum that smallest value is 32761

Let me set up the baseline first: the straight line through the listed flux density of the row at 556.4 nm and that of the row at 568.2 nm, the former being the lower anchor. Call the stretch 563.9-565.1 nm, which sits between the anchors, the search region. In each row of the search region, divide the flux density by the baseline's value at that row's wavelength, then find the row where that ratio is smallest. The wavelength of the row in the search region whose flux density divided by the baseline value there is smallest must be 564.2 nm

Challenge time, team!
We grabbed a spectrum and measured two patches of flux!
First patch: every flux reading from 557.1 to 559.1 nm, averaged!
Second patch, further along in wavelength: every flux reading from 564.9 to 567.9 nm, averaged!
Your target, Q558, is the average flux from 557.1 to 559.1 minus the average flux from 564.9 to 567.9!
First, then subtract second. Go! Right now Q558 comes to -19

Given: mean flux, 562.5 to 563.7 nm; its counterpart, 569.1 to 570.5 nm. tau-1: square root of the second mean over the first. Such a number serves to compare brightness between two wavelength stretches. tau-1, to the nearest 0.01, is 1.07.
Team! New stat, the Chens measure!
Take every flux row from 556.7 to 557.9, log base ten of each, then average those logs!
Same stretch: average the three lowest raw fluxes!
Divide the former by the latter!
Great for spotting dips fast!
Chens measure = 0.0131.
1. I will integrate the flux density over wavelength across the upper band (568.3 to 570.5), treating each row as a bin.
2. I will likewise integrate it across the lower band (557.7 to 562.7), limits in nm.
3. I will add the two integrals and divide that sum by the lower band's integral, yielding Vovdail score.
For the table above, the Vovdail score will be 1.5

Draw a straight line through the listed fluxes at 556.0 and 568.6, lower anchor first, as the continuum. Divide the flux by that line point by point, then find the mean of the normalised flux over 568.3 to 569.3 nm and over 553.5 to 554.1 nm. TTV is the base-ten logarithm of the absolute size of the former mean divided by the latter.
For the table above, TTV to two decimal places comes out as 0.05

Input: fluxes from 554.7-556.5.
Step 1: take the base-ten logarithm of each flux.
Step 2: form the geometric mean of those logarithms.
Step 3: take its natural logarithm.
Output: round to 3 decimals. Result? 0.822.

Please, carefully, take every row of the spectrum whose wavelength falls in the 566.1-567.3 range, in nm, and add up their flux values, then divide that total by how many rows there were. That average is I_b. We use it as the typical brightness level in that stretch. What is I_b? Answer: 193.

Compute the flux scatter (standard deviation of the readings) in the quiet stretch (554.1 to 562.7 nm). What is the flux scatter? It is 12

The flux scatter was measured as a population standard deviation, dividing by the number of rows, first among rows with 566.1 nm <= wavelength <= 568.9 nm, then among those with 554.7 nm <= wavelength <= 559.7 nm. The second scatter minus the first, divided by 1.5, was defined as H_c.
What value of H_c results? 1.4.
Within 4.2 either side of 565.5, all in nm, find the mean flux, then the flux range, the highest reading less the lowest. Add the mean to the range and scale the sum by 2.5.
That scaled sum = 578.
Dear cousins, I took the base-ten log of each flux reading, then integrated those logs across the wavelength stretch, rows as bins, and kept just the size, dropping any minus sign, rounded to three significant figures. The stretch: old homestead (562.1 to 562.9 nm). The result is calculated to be 1.81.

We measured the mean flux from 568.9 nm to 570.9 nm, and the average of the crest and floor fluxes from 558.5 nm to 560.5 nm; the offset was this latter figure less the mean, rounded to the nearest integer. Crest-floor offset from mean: -39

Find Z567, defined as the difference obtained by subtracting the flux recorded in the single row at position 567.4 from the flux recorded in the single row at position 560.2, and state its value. -53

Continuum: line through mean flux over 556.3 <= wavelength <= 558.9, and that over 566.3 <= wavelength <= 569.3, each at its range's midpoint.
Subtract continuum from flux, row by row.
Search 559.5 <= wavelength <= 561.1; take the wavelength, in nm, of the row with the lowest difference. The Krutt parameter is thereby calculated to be 560.2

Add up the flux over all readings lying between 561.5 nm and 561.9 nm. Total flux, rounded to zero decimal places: 356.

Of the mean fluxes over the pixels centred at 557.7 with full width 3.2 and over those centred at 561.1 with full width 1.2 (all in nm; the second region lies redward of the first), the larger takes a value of 181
